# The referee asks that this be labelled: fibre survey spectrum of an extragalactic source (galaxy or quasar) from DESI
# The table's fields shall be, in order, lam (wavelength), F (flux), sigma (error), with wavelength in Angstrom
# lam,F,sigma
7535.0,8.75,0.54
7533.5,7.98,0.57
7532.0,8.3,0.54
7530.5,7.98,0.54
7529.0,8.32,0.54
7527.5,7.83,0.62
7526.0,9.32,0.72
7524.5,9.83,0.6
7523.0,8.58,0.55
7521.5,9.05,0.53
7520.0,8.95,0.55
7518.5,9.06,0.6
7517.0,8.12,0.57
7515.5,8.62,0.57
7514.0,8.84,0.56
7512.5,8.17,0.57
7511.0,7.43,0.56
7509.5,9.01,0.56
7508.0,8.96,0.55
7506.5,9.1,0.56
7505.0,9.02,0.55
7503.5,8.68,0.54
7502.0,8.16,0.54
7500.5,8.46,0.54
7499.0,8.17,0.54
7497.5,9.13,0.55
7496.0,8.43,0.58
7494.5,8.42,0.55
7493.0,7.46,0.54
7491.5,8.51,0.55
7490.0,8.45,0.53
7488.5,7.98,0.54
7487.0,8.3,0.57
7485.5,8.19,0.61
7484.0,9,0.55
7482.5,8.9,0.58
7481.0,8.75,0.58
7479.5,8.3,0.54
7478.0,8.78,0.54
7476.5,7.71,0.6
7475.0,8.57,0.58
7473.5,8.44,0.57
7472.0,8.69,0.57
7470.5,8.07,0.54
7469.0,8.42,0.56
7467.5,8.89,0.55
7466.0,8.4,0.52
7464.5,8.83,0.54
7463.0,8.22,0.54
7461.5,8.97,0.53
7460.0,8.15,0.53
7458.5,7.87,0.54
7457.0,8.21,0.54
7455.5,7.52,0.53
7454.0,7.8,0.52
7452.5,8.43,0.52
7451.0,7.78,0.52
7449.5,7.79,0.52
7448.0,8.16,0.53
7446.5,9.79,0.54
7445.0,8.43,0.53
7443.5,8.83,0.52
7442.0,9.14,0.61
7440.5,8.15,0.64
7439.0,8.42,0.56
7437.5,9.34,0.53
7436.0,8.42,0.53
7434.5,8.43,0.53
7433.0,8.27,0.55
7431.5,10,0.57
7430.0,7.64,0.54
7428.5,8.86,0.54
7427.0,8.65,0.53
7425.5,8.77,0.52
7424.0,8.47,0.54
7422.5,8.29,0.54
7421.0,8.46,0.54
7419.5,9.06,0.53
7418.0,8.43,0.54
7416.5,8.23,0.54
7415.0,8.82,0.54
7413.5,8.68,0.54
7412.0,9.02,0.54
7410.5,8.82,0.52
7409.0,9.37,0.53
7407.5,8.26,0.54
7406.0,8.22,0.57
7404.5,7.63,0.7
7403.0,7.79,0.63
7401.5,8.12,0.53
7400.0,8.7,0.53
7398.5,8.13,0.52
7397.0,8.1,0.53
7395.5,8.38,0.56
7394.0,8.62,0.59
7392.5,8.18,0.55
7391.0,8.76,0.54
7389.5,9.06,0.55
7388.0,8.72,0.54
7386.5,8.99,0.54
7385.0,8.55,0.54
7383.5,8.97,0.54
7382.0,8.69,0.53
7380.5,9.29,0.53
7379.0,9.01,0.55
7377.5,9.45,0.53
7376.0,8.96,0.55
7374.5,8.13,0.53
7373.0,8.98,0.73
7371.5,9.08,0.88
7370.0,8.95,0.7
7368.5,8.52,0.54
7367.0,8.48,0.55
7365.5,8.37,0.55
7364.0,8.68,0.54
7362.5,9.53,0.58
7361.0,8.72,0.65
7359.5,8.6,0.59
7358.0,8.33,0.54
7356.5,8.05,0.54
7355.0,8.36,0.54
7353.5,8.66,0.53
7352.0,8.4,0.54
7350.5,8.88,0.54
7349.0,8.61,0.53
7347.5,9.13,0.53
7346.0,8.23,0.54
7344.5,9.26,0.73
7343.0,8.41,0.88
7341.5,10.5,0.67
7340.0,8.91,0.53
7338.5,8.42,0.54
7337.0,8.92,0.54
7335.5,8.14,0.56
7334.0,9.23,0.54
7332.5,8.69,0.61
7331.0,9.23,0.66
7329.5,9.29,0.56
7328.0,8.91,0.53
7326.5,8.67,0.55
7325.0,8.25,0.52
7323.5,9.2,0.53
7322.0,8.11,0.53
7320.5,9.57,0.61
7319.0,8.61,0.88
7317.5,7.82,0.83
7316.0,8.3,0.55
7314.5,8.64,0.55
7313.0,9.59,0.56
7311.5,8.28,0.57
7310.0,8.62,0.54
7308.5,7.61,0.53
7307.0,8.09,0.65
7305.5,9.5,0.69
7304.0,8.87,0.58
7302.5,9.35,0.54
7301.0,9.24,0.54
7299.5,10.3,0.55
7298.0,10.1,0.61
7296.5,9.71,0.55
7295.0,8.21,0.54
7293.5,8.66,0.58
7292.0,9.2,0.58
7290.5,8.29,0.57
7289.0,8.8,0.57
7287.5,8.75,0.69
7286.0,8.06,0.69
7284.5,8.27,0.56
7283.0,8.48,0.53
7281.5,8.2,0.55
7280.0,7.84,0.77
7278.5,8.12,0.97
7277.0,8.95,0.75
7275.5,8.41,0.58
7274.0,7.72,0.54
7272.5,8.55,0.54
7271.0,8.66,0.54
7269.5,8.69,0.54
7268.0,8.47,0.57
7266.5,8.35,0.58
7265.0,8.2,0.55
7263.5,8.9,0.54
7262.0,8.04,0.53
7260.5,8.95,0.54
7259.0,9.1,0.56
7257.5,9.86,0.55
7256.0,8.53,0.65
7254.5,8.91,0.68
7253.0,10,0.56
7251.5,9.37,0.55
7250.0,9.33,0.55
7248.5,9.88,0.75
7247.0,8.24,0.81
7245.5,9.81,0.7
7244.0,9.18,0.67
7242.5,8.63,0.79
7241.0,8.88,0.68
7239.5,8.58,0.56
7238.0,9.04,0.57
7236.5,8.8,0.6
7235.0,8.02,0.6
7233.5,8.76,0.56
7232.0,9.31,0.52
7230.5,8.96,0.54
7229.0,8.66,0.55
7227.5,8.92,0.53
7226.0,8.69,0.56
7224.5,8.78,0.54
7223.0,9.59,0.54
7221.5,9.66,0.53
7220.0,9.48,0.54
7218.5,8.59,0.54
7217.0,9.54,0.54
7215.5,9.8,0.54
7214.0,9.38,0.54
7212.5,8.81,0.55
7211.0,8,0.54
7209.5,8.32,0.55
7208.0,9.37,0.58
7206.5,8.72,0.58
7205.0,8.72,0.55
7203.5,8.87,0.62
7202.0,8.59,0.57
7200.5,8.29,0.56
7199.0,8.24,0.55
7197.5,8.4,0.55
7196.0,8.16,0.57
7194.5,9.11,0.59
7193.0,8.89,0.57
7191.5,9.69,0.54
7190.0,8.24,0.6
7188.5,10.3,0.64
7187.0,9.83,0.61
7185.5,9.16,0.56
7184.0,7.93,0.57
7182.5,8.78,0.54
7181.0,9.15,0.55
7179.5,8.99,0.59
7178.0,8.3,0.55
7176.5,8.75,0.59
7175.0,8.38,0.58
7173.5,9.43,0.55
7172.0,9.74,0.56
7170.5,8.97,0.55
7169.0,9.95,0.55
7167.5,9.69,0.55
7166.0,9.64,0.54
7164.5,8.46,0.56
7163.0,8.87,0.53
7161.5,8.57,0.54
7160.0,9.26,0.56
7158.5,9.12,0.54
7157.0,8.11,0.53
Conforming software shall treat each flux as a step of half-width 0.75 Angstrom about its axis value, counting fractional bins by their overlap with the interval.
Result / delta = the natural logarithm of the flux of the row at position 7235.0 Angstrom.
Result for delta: 2.08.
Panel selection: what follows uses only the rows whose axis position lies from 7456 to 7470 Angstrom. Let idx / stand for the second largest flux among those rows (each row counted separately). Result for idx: 8.89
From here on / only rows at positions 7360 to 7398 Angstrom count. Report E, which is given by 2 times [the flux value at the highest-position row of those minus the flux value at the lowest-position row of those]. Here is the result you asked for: -1.2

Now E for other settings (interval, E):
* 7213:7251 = -0.1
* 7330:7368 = -1.5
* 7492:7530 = 1.7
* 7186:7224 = -0.5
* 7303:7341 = 0.1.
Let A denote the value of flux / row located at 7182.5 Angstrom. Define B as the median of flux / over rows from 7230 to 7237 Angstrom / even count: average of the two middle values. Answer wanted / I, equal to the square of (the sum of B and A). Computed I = 309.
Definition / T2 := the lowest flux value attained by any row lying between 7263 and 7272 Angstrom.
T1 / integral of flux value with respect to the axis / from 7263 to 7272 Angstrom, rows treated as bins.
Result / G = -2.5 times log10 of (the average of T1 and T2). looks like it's -4.1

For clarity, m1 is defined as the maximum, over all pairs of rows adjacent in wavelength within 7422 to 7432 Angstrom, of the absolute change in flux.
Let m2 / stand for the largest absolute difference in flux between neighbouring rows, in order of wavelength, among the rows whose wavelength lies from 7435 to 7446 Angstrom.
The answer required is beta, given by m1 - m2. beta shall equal 1.4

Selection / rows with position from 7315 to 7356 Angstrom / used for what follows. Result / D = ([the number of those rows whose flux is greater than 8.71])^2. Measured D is 144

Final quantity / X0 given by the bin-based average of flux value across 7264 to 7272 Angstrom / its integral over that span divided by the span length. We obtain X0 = 8.49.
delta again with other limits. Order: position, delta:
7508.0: 2.19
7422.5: 2.12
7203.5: 2.18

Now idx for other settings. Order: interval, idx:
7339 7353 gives 9.26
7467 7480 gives 8.78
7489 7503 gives 8.51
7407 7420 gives 9.06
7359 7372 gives 9.08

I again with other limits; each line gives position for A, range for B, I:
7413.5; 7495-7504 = 293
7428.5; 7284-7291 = 294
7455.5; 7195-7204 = 252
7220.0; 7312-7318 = 322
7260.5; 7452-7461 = 288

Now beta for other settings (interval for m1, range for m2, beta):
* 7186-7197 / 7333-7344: 0.0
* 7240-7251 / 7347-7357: 1.1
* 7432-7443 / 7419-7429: 0.4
